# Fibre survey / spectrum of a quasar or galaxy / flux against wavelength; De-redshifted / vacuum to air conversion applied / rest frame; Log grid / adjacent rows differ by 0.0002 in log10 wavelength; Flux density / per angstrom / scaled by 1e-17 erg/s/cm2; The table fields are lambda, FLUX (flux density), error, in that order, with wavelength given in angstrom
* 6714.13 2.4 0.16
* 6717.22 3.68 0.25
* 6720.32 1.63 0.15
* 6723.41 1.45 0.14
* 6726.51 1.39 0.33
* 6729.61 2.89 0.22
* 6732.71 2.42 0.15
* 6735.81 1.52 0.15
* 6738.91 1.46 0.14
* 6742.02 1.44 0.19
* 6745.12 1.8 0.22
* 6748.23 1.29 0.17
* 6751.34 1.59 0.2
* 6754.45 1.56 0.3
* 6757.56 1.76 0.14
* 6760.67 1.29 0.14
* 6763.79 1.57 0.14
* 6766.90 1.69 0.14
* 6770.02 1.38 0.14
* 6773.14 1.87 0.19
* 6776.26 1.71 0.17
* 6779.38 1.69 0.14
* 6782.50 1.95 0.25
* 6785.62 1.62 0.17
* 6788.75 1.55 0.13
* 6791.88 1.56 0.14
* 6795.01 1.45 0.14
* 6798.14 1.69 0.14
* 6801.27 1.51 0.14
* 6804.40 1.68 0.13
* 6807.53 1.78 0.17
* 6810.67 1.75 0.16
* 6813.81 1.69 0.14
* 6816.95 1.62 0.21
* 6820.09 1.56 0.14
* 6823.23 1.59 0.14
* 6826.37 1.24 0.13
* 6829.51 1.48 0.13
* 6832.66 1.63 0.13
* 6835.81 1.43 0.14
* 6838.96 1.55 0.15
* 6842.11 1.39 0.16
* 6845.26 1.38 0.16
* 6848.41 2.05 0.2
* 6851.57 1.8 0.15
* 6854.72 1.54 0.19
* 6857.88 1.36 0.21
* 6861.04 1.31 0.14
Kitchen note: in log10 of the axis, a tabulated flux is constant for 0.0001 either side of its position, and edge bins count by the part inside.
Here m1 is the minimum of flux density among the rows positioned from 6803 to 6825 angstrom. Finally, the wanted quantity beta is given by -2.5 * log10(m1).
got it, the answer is -0.48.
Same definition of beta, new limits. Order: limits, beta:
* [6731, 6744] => -0.40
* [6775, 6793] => -0.48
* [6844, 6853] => -0.35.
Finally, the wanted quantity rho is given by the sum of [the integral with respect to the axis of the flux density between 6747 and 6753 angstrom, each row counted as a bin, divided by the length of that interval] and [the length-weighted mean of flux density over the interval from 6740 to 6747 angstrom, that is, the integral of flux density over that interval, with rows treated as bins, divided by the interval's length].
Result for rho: 3.04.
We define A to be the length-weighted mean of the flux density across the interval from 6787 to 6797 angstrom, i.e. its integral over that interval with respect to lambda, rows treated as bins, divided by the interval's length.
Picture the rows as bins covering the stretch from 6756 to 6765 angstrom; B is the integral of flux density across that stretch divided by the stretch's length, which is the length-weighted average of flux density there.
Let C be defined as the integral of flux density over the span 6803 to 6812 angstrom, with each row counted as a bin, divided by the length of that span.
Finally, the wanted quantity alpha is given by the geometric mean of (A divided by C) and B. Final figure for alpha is 1.16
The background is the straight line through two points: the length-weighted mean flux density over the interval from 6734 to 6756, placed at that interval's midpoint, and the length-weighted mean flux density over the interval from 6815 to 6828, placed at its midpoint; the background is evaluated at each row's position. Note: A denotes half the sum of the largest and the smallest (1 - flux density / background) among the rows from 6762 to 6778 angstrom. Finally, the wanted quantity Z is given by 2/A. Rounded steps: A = -0.07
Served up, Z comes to -30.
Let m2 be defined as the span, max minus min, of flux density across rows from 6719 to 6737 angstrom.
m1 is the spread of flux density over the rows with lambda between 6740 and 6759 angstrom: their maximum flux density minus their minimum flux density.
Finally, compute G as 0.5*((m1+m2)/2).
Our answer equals 0.50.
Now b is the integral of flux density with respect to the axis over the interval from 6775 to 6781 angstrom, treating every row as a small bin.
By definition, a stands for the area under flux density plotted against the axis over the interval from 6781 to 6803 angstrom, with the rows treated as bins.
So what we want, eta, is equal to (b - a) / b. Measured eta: -2.5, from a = 35.6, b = 10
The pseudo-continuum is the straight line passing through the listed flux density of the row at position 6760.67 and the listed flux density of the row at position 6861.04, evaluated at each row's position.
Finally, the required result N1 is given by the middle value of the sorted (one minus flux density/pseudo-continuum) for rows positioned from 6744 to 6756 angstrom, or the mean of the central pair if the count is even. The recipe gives -0.22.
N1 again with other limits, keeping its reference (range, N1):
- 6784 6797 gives -0.20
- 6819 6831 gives -0.17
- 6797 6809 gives -0.30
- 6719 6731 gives -0.20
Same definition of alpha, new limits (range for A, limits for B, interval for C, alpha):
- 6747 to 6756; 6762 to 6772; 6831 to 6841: 1.23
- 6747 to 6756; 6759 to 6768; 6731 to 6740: 1.11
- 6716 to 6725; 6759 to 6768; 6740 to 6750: 1.48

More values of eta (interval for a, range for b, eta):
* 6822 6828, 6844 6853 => 0.5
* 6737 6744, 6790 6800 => 0.3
